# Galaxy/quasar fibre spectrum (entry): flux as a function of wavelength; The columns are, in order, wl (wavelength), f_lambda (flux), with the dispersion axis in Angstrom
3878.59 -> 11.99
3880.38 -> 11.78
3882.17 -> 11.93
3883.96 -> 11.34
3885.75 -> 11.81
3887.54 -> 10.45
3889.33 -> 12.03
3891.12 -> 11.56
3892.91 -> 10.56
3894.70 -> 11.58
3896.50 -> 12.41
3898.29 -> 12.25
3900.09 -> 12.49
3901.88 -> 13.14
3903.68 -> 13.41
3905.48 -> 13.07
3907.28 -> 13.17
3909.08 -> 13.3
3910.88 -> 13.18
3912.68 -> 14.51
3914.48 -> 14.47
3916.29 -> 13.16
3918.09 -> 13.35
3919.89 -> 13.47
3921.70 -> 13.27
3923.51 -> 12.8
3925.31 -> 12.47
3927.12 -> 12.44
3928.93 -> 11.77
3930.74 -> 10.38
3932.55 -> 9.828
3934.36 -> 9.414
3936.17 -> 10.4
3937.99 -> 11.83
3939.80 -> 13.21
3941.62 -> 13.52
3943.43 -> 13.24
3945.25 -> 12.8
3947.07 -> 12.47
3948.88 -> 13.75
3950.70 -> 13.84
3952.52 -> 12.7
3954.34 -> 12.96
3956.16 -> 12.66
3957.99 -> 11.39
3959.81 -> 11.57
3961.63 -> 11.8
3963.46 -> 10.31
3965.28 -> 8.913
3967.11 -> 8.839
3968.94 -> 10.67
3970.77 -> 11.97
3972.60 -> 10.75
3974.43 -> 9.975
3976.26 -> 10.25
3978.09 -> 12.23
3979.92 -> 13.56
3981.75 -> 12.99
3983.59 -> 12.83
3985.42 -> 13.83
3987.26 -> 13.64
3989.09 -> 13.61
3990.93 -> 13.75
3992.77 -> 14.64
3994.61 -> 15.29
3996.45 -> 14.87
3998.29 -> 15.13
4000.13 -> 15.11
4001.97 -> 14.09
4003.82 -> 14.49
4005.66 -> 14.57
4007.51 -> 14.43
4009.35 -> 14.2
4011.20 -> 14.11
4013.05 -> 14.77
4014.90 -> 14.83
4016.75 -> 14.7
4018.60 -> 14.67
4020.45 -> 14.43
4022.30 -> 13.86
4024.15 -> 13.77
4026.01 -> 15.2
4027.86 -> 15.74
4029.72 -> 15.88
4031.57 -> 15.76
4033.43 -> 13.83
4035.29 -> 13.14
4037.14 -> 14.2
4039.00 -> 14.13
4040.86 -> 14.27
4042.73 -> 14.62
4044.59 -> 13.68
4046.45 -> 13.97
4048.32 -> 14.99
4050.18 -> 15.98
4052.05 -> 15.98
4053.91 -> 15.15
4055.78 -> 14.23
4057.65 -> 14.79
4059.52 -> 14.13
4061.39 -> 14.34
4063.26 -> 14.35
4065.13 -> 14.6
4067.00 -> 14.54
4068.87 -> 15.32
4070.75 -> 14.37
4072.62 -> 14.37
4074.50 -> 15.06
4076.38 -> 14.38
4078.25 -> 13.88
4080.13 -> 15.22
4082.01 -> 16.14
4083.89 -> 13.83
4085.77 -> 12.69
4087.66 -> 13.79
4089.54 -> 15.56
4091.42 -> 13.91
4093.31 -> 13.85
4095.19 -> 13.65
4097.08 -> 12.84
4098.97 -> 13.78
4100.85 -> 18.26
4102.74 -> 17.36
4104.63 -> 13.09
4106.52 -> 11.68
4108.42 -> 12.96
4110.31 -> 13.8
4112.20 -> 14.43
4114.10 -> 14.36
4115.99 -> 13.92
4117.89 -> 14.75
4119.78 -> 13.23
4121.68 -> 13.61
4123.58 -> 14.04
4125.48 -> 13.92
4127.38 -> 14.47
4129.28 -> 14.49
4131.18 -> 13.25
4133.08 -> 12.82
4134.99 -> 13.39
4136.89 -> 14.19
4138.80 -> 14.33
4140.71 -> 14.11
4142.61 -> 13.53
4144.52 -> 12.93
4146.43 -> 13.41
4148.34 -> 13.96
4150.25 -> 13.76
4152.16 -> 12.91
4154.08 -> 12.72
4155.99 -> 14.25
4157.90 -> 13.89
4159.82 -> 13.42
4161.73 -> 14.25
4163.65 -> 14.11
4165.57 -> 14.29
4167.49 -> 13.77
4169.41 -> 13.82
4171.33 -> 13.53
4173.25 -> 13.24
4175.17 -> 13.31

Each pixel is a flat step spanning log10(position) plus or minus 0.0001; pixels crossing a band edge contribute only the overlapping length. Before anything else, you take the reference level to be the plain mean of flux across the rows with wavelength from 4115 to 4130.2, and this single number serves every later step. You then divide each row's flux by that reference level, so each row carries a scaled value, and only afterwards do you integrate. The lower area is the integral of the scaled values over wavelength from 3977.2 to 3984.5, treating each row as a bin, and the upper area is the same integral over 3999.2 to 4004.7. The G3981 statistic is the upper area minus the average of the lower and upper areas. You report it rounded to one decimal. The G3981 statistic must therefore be -0.5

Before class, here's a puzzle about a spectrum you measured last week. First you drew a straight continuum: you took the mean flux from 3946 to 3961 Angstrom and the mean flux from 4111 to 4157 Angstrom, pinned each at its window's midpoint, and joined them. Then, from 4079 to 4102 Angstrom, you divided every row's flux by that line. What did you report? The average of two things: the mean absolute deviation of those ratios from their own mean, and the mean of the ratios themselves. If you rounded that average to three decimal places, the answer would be 0.581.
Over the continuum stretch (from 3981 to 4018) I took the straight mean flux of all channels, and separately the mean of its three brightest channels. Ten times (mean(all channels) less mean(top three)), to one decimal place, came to -8.8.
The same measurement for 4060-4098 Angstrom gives -13.4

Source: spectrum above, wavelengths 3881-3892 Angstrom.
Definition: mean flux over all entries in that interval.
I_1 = 11.5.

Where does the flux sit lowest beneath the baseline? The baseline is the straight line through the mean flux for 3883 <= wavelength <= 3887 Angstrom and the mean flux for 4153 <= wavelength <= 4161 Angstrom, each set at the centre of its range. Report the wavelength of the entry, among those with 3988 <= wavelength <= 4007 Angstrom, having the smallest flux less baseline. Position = 3989.09 Angstrom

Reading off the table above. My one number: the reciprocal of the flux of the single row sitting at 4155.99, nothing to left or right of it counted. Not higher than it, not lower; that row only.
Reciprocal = 0.070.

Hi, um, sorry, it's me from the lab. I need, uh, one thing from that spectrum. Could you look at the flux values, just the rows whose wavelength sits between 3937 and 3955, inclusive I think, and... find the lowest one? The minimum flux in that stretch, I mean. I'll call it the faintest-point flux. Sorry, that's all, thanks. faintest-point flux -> 11.83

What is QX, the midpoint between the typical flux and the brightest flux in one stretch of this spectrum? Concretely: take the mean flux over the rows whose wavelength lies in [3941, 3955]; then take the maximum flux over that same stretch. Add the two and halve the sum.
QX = 13.5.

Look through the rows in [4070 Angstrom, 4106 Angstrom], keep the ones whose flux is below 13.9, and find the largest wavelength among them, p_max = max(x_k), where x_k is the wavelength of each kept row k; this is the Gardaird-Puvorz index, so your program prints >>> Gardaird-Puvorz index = 4104.63 Angstrom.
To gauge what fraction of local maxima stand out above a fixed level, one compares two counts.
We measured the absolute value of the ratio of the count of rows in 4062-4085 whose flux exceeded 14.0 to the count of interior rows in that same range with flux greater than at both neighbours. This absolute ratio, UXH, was 2.5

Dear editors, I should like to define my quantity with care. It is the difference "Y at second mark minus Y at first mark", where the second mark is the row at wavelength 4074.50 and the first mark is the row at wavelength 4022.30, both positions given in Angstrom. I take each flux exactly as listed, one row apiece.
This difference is 1.20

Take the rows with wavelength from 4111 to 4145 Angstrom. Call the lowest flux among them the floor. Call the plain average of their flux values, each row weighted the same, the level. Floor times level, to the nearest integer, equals 178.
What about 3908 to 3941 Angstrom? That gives 117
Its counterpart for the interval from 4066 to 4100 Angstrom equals 181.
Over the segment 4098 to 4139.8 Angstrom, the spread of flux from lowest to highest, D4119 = 6.6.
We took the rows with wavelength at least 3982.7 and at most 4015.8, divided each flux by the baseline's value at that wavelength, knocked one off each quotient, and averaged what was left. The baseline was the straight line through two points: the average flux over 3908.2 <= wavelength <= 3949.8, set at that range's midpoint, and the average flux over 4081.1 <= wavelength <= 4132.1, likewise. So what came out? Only 0.09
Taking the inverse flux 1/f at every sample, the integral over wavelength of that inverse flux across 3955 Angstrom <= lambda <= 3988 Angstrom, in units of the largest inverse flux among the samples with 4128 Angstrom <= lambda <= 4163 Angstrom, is 36.9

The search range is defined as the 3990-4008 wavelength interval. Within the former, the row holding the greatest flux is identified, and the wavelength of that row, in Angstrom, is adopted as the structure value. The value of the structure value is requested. 3994.61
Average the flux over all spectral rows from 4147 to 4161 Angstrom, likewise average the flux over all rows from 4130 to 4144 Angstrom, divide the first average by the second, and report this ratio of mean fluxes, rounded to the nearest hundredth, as 0.99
